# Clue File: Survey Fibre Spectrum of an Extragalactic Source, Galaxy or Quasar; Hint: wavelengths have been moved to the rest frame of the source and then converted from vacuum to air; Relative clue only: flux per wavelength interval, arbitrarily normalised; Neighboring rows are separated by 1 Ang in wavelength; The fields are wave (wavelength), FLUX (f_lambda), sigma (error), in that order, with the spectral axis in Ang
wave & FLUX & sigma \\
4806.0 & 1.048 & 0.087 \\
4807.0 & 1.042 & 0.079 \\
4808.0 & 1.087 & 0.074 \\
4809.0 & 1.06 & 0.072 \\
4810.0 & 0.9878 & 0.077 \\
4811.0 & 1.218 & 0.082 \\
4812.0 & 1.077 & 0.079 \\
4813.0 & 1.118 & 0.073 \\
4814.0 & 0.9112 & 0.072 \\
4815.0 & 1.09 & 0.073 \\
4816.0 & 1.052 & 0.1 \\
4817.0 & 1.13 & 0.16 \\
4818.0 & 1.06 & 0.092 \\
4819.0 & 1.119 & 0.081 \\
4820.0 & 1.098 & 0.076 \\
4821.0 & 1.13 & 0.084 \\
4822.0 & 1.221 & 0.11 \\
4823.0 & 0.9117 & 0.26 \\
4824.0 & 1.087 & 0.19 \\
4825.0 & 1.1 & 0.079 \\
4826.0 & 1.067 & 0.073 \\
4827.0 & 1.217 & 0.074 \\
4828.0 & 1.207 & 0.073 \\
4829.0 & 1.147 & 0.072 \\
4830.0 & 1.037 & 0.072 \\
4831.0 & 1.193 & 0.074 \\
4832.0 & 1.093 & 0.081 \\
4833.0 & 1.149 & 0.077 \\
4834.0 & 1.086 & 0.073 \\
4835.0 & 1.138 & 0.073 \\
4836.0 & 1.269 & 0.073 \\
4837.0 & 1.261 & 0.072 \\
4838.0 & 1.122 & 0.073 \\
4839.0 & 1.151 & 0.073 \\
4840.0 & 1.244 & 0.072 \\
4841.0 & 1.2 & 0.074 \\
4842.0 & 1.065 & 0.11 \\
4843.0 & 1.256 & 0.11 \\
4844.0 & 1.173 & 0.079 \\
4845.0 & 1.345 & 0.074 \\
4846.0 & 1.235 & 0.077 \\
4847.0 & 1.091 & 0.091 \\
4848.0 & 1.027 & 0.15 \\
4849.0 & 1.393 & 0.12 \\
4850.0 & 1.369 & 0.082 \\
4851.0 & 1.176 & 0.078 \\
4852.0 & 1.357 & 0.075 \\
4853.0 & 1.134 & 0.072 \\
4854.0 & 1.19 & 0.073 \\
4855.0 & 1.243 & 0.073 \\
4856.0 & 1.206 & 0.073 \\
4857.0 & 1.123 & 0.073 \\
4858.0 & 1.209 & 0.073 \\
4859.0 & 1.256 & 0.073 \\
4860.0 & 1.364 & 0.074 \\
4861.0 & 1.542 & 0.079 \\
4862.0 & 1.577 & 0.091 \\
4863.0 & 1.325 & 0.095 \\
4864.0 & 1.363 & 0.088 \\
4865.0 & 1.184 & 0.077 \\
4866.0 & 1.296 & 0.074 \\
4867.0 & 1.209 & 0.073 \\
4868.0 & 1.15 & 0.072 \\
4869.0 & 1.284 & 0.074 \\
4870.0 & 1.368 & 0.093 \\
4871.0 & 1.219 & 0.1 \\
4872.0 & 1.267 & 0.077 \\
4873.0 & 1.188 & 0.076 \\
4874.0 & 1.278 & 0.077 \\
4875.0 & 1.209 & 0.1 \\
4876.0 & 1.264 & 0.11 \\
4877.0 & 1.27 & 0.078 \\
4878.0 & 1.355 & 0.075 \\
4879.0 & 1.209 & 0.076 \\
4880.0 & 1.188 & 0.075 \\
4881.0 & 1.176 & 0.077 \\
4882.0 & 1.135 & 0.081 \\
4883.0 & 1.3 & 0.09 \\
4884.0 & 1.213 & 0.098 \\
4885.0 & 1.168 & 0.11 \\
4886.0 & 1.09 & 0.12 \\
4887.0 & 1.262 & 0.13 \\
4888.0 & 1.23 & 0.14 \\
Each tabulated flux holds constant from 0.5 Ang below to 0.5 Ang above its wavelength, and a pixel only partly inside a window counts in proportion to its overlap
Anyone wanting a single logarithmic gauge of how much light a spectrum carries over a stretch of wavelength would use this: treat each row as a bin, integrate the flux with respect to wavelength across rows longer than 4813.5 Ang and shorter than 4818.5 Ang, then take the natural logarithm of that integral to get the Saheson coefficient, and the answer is 1.66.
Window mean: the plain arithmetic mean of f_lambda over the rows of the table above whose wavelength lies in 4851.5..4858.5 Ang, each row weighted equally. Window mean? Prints 1.21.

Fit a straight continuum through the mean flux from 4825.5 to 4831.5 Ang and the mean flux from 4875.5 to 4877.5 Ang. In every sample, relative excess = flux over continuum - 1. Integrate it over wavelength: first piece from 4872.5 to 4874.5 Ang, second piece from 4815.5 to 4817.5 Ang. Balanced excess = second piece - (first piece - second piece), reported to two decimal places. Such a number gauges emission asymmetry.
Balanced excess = -0.04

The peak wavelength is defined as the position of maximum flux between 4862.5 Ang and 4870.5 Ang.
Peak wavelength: 4870.0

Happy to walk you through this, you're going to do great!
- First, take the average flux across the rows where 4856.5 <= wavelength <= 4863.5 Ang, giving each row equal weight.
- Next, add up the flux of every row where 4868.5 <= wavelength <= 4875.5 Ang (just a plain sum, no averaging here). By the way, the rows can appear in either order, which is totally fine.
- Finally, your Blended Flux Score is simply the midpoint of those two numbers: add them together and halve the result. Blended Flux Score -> 5.08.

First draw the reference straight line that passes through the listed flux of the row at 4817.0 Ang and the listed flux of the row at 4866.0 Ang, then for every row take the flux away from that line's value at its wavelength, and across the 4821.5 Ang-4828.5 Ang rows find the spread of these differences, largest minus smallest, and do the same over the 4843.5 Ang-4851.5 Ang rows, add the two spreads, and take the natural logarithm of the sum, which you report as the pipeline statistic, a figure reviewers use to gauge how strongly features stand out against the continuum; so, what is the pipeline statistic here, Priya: -0.39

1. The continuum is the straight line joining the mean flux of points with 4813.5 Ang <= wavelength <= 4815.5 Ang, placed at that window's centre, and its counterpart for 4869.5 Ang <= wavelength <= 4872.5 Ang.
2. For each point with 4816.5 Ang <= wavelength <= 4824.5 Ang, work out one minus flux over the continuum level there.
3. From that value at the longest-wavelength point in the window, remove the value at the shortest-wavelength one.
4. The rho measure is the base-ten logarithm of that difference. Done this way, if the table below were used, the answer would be -1.1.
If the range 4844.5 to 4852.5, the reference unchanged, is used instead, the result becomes -1.6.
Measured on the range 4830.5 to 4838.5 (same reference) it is -1.0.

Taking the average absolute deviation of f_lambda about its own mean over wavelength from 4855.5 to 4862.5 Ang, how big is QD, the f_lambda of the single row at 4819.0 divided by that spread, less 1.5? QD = 6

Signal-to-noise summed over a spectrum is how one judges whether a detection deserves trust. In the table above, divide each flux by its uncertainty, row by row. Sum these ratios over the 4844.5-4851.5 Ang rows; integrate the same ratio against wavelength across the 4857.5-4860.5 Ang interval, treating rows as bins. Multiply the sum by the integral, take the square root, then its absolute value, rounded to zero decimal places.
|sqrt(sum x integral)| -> 71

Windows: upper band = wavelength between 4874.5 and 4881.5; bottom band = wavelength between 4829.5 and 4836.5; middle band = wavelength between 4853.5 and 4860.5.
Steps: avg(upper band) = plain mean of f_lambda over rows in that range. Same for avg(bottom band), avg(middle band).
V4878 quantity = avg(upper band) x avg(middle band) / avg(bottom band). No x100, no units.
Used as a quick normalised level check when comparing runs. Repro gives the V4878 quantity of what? 1.34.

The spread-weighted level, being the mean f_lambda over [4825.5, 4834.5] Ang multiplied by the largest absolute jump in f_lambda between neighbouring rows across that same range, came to 0.18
